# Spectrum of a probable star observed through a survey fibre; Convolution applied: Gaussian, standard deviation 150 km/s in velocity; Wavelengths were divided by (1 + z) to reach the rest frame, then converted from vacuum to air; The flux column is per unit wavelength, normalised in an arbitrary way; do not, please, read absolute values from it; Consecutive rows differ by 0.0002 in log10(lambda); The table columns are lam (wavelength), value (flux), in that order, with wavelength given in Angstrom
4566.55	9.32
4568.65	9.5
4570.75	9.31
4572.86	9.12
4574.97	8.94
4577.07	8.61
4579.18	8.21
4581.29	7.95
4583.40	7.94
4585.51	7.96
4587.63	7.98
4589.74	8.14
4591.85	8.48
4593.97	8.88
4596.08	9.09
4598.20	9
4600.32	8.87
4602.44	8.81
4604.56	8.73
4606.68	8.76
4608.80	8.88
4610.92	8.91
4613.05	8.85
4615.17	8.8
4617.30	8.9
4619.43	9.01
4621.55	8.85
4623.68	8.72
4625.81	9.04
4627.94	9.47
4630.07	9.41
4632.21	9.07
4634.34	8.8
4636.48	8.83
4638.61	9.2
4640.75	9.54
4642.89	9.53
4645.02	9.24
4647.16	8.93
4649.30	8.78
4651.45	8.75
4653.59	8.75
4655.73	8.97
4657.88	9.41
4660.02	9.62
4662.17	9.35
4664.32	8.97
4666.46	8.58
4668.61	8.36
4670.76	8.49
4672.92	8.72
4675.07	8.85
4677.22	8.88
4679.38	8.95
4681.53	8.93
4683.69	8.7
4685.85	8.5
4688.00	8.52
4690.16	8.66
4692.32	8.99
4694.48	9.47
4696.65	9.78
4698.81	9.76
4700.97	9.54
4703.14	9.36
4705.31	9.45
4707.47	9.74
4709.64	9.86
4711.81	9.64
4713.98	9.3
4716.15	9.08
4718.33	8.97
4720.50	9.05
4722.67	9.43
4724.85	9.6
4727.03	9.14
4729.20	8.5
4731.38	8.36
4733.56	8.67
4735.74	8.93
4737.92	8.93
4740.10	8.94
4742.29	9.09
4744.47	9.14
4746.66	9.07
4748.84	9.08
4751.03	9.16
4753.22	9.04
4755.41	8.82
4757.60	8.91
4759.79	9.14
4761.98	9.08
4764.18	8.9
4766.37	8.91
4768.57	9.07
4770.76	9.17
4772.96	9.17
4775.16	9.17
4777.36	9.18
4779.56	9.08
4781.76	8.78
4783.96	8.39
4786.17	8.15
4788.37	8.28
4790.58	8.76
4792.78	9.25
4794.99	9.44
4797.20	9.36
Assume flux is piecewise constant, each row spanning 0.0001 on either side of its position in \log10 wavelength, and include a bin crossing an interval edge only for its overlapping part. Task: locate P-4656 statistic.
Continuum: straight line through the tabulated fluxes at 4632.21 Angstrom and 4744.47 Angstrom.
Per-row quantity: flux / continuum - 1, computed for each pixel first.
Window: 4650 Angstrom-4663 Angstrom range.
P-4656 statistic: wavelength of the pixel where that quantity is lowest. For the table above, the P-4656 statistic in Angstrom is 4653.59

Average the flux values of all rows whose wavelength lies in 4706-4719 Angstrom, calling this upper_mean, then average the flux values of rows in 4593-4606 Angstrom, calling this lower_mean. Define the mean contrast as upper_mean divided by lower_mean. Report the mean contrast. 1.06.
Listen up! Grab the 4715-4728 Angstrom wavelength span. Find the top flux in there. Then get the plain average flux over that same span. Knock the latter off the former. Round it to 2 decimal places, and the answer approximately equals 0.39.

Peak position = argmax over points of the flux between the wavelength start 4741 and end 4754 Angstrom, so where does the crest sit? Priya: 4751.03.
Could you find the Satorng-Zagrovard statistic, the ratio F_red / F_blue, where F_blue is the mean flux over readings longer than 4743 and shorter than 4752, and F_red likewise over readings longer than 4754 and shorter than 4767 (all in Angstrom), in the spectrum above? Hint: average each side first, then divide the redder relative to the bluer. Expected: 0.98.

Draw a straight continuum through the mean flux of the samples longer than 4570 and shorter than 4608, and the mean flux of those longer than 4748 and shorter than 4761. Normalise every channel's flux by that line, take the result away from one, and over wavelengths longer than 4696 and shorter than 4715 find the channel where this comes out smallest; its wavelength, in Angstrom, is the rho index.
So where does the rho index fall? 4709.64 Angstrom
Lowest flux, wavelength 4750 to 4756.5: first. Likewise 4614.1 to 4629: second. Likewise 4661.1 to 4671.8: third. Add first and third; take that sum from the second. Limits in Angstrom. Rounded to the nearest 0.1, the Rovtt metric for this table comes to -8.5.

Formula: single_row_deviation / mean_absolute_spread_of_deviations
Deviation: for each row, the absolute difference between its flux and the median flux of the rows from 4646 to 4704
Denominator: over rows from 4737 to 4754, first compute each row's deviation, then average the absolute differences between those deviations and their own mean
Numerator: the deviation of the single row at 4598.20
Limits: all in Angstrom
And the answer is 1.1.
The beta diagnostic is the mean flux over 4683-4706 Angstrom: 9.16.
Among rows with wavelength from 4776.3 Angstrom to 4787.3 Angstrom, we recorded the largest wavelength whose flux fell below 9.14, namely 4786.17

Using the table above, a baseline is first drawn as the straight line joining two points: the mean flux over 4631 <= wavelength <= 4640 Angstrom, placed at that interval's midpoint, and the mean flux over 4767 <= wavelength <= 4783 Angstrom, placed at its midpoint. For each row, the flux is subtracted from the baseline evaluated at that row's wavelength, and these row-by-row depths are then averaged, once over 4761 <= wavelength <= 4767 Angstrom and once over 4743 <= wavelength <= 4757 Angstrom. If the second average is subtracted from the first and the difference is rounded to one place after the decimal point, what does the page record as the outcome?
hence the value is 0.1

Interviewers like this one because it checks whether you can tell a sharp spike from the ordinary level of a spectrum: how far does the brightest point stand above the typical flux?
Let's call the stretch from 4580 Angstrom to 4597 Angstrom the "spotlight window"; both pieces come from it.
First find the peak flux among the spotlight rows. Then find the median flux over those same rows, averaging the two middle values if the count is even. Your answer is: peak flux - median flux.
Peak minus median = 1.0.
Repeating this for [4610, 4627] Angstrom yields 0.2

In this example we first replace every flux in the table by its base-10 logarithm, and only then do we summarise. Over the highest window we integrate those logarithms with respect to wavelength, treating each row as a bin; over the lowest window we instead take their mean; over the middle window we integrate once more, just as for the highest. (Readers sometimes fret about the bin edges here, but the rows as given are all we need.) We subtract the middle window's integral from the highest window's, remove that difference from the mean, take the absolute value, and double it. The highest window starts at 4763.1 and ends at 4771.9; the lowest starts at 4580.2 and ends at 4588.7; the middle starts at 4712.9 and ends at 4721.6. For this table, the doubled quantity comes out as 1.7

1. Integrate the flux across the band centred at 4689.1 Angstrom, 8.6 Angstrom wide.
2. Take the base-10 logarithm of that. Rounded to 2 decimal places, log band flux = 1.87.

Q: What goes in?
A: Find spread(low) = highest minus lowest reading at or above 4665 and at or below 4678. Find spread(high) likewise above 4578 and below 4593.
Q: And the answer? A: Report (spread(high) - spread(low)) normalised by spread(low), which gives 0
